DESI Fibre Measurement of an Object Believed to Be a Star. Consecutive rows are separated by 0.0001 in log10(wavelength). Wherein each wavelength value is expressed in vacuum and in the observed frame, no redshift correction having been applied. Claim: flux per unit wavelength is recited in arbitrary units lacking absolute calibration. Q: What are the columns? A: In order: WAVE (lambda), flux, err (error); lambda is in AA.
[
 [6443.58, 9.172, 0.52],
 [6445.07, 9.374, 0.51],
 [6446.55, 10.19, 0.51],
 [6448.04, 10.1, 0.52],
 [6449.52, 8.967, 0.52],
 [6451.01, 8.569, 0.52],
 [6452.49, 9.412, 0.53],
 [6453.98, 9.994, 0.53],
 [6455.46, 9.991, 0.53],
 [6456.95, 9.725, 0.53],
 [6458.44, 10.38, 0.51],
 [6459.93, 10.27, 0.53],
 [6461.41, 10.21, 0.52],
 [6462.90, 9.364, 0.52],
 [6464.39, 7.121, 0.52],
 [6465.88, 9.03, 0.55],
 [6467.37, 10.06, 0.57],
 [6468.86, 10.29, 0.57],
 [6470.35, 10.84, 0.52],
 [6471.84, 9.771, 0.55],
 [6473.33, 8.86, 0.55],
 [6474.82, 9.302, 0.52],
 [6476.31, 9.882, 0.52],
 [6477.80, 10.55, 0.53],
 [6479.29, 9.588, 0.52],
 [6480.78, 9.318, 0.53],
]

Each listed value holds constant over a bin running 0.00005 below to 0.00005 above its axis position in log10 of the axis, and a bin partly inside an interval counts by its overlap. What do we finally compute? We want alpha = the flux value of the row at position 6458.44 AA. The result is 10.38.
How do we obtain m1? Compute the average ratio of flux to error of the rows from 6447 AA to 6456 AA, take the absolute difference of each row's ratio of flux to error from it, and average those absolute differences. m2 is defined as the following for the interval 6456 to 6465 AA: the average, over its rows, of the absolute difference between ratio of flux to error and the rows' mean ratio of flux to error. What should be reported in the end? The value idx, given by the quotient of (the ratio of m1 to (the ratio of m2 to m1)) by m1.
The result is 0.6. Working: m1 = 0.9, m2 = 1.59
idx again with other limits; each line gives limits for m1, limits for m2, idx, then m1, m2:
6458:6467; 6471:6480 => 2.0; 1.9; 0.93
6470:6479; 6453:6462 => 2.4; 1.3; 0.55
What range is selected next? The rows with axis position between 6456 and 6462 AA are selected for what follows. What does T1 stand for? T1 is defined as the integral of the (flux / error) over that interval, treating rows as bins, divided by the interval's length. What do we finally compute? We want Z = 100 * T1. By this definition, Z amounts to 1940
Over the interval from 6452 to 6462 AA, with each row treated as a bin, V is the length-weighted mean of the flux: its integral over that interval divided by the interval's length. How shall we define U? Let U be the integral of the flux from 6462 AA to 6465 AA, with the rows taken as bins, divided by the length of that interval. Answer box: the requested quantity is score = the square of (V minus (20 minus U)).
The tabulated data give 2.58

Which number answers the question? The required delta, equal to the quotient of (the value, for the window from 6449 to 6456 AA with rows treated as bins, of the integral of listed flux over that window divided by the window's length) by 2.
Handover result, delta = 4.69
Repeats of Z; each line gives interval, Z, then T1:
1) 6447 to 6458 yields 1824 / 18.2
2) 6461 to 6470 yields 1730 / 17.3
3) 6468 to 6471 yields 1933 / 19.3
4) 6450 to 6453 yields 1708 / 17.1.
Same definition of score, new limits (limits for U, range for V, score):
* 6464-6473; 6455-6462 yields 0.09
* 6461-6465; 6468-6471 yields 0.39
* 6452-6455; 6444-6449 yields 0.20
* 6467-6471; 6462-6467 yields 0.85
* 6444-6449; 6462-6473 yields 0.53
